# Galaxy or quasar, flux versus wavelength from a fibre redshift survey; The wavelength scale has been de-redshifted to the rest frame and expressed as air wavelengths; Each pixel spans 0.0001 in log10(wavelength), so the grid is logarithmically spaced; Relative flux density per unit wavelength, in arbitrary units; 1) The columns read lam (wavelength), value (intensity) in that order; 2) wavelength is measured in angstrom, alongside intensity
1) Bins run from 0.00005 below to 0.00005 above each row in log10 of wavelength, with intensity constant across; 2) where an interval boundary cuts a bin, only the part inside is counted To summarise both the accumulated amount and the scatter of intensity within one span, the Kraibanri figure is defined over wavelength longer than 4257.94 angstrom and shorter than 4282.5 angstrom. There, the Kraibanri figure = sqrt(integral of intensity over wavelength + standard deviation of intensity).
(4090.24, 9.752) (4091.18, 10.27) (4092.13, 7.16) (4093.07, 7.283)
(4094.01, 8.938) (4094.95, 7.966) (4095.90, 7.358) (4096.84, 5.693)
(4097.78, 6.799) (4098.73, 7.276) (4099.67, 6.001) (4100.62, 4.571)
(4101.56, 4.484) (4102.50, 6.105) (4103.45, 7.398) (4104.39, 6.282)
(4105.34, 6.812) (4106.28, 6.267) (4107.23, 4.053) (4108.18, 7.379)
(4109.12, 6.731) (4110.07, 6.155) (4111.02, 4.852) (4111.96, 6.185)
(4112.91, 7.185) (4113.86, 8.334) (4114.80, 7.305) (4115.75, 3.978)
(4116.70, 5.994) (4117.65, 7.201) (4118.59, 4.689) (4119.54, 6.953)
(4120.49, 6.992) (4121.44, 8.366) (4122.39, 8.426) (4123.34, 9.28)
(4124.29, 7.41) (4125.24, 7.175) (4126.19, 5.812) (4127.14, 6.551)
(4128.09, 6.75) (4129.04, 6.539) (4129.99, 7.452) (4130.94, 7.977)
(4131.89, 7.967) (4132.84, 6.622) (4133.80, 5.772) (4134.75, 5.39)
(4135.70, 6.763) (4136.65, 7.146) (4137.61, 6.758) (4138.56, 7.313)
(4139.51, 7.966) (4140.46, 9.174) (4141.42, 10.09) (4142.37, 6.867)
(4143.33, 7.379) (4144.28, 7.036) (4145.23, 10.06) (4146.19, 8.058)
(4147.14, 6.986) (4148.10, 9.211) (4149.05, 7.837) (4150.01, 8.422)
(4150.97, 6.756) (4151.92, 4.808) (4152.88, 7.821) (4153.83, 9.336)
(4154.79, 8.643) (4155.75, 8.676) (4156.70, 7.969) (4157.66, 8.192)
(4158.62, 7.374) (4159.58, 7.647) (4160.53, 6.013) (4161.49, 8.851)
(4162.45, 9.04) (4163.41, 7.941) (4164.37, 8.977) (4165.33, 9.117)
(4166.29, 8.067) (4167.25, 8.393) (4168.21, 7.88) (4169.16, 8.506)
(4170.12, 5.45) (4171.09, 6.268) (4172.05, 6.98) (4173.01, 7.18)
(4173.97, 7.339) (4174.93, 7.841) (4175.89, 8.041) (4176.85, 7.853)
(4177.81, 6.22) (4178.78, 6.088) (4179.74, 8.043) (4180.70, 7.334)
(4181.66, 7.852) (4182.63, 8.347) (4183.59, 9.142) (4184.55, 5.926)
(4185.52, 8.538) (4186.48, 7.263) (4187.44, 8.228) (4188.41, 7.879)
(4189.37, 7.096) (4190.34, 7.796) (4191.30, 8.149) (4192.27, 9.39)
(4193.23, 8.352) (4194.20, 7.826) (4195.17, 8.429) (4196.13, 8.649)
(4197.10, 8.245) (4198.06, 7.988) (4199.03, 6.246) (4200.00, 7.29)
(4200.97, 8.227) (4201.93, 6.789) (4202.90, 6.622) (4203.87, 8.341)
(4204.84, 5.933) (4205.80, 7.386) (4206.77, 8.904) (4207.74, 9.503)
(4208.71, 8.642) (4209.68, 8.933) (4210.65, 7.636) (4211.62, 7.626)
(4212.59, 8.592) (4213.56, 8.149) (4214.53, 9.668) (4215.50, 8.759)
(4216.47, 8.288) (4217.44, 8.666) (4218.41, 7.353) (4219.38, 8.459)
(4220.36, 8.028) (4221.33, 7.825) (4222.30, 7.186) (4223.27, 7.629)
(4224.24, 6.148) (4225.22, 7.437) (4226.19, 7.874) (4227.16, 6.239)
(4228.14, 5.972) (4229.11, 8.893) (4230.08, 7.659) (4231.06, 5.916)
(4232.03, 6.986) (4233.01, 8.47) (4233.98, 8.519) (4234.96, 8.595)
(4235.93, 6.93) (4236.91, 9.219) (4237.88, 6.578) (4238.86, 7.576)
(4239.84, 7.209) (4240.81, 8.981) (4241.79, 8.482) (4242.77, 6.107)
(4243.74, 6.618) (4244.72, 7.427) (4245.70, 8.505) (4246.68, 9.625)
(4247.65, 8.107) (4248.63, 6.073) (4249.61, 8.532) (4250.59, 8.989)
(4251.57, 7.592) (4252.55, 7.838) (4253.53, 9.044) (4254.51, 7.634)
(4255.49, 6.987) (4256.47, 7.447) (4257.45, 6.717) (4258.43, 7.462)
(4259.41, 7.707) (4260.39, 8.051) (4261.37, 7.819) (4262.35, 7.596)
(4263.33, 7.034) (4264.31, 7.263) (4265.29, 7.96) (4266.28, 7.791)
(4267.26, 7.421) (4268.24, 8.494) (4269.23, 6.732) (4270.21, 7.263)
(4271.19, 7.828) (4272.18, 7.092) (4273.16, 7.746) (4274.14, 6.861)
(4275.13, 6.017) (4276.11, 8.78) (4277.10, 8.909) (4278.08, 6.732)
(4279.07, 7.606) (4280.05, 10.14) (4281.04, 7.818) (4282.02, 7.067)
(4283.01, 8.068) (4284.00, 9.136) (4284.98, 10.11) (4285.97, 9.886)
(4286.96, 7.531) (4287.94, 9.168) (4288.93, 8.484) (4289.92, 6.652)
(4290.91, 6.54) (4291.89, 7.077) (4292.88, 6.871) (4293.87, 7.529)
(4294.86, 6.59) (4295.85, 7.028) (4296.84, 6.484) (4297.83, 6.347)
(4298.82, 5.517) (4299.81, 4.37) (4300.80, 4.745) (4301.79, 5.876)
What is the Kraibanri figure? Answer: 13.7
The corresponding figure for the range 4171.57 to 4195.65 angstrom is 13.7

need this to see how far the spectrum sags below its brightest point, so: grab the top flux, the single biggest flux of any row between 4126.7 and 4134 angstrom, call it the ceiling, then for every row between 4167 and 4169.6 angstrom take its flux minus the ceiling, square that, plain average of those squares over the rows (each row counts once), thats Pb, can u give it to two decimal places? 0.15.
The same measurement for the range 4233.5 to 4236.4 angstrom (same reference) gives 0.59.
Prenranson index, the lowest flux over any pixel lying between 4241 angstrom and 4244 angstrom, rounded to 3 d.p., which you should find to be 6.107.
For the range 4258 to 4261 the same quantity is 7.462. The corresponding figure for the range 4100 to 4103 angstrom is 4.484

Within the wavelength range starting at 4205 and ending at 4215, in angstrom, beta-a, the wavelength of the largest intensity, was 4214.53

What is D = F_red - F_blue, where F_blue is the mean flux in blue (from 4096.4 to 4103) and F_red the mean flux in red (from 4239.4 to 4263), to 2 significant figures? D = 1.9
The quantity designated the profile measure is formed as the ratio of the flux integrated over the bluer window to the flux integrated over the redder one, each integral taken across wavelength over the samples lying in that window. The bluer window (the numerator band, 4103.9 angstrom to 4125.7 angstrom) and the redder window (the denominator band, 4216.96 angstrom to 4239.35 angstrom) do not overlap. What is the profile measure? 0.86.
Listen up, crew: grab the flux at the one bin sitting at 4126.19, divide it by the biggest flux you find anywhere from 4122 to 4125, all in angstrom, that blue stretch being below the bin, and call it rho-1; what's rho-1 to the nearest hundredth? 0.63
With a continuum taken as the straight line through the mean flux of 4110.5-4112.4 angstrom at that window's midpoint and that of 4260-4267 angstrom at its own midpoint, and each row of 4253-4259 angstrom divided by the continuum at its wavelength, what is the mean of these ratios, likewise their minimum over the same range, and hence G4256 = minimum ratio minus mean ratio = -0.11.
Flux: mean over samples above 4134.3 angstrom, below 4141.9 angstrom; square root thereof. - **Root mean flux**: 2.75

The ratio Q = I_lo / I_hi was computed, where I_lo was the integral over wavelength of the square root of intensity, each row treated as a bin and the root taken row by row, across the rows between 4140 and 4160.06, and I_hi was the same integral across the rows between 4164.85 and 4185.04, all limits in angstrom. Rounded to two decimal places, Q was 1.03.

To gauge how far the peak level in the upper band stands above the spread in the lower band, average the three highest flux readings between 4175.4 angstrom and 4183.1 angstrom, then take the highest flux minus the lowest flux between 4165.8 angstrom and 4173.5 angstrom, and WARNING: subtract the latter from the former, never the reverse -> 5.1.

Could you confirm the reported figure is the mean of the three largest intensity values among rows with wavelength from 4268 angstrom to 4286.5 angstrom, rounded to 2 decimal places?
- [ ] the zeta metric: 10.05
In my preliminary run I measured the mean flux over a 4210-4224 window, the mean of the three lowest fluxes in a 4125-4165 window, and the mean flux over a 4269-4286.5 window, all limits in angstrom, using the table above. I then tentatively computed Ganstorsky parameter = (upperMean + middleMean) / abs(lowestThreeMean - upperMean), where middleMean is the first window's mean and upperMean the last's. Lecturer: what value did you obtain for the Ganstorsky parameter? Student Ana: 6.0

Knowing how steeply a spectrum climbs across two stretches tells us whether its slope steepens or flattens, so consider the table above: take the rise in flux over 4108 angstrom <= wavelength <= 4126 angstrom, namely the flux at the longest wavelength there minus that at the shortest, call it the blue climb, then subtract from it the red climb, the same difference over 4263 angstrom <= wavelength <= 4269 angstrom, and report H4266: -1.7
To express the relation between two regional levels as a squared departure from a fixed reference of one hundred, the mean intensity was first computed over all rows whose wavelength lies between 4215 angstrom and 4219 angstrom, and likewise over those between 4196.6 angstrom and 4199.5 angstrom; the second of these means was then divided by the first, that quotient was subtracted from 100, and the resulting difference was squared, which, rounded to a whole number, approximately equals 9820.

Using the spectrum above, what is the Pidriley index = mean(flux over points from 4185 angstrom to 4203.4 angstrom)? 7.84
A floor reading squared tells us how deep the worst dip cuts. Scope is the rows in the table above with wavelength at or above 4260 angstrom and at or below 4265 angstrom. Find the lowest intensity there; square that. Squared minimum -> 49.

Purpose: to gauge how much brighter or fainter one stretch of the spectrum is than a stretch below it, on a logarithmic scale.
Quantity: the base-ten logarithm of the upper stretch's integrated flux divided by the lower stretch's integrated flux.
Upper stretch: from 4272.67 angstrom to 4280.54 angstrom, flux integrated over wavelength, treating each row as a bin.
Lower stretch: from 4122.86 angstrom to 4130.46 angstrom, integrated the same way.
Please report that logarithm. 0.06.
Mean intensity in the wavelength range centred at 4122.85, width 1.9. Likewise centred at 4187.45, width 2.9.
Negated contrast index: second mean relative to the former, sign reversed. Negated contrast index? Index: -0.88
